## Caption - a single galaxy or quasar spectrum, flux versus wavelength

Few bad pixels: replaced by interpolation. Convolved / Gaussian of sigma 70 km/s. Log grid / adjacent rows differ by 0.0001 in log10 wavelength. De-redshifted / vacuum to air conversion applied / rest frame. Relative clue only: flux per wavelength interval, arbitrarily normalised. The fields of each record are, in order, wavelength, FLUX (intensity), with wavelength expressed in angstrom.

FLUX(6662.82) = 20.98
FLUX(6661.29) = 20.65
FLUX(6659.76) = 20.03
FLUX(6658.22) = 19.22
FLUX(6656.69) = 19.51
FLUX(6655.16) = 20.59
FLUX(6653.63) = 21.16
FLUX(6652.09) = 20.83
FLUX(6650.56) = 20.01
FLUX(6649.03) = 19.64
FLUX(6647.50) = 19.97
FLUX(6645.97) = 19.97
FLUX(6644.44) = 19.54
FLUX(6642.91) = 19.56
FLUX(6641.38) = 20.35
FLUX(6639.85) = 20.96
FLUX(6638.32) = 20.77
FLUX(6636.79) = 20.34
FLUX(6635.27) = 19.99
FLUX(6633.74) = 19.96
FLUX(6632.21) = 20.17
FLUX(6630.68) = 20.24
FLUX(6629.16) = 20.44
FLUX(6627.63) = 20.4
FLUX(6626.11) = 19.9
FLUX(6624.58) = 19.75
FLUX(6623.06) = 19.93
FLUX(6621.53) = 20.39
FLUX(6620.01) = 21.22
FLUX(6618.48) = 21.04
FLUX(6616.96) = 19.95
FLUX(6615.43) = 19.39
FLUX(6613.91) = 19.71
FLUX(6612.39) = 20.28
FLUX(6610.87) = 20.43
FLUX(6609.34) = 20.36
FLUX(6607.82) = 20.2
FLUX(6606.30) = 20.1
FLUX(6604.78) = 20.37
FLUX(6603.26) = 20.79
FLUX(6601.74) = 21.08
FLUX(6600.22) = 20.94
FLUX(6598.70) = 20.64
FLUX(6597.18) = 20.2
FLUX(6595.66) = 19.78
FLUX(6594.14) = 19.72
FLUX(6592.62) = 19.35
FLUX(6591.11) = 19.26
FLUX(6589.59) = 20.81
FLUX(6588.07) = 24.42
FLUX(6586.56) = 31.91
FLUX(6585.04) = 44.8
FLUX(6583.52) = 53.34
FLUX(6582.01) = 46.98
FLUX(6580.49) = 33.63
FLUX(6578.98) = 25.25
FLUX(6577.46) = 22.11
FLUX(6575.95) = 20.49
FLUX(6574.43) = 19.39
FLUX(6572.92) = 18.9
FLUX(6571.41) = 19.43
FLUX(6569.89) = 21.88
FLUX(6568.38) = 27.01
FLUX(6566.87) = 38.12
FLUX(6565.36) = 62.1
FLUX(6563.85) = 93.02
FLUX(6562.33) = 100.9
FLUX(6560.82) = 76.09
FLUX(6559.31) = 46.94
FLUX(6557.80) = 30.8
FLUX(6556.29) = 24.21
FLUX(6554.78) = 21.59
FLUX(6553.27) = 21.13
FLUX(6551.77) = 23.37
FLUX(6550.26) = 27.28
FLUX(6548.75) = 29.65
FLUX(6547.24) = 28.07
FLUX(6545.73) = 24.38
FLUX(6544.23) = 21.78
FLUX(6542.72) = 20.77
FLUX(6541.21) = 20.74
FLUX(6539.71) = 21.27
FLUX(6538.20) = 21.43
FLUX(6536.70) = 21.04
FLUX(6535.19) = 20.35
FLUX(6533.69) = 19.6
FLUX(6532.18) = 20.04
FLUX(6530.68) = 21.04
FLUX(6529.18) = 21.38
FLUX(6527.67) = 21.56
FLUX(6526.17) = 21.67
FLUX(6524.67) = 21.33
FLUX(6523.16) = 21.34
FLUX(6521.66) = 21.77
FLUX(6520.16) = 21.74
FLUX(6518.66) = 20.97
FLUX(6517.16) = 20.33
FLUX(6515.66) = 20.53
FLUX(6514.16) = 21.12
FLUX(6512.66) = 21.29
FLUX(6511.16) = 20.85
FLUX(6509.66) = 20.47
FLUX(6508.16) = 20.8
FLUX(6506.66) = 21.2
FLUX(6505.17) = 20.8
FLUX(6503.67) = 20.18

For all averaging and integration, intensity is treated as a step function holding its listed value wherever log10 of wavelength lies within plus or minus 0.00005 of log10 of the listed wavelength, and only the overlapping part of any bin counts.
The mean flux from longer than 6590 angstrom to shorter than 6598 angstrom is 19.7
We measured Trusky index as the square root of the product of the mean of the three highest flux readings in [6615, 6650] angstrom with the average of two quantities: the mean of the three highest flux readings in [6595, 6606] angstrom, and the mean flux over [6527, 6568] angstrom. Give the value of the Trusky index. 23.9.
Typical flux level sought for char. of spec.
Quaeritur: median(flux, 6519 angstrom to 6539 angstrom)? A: 21.3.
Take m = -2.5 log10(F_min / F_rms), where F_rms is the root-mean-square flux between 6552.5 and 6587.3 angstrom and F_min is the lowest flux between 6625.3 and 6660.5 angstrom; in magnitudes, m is 0.94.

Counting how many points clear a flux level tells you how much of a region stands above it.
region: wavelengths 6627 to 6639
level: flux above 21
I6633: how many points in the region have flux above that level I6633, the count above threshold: 0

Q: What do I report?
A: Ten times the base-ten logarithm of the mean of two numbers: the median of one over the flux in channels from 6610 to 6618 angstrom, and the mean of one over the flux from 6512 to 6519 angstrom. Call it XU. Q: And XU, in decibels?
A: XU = -13.1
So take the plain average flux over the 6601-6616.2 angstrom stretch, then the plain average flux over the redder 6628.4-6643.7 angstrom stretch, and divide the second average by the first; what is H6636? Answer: 1.00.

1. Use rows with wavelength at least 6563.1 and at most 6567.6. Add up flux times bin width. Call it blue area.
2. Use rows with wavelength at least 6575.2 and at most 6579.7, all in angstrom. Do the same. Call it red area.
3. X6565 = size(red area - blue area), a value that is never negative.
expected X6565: 189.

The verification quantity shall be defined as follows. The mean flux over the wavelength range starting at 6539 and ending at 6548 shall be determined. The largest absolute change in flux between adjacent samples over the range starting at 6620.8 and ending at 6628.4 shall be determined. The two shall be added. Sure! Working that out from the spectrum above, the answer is 23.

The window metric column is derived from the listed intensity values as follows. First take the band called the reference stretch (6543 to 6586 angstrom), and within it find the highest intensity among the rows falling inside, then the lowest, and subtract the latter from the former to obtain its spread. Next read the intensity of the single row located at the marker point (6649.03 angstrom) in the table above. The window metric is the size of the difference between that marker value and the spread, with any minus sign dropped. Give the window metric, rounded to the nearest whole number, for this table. 62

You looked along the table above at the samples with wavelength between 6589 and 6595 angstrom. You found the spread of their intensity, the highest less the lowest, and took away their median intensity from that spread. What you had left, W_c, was -18.0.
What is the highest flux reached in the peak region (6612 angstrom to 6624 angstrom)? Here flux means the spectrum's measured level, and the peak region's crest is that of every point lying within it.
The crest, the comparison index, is 21.22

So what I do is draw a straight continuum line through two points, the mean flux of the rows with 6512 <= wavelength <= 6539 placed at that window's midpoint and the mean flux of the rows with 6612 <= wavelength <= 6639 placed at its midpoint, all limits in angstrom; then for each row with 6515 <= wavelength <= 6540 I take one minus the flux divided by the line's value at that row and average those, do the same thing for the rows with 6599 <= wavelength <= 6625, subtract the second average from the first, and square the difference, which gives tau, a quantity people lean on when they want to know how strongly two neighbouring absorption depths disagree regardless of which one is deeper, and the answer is 0.00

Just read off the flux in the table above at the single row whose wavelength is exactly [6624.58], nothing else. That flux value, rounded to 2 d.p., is 19.75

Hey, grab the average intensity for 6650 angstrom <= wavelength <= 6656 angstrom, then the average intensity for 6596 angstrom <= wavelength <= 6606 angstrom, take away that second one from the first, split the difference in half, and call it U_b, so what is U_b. 0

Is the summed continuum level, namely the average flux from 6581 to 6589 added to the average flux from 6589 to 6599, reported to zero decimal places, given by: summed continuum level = 60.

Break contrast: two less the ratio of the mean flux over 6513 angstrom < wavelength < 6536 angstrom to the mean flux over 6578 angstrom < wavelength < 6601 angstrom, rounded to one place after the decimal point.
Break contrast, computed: 1.3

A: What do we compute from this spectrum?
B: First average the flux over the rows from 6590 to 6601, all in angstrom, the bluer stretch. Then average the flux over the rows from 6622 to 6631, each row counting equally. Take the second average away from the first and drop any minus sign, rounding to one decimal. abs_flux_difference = 0.1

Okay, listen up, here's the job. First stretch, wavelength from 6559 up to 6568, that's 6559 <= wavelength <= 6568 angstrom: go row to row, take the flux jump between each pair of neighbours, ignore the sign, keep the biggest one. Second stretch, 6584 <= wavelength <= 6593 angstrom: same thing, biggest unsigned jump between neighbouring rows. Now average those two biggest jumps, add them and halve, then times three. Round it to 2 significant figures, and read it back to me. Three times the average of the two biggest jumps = 66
